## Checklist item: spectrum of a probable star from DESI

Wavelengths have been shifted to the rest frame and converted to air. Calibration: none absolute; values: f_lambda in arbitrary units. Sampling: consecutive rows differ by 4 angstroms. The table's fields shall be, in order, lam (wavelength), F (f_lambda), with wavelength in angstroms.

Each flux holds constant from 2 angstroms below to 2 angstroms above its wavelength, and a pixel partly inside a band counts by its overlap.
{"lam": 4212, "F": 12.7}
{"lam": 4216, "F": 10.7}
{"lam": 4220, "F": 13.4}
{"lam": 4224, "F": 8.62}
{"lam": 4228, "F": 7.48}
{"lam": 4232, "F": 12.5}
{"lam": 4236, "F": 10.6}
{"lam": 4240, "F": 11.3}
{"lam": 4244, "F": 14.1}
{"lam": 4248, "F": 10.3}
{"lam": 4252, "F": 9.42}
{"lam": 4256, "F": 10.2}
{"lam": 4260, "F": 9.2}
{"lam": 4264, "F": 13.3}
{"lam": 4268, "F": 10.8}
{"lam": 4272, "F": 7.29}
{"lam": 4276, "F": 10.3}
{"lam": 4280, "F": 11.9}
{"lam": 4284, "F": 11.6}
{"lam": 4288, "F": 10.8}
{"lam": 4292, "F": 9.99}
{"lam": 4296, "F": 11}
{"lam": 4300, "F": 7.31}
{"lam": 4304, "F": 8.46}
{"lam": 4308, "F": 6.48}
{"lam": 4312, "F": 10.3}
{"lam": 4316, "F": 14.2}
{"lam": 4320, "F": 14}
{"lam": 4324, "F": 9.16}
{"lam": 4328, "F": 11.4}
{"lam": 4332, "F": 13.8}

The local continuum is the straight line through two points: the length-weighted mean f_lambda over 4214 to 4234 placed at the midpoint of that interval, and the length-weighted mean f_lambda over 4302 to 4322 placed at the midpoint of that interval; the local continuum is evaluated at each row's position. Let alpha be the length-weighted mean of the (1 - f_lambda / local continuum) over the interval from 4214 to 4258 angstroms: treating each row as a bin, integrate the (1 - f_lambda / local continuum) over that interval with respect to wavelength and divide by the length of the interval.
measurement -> -0.021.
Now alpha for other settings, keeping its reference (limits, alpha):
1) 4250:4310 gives 0.072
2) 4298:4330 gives 0.050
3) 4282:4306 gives 0.075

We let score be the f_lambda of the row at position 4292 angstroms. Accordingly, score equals 9.99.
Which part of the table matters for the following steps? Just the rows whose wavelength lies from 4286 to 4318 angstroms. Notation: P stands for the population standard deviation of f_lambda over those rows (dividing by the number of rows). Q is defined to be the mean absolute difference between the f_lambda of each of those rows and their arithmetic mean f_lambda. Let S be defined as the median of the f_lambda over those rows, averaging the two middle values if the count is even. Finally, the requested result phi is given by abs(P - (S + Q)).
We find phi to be 9.7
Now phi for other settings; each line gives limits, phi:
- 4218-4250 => 10.6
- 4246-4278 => 9.8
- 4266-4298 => 10.4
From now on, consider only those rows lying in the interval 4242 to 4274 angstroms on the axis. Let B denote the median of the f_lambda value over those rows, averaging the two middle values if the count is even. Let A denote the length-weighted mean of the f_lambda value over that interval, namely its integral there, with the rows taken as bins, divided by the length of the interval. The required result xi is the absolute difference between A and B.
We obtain 0.3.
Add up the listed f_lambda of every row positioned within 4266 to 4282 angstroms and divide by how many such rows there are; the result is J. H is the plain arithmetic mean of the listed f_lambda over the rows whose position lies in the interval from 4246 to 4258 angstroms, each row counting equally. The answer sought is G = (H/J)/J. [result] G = 0.098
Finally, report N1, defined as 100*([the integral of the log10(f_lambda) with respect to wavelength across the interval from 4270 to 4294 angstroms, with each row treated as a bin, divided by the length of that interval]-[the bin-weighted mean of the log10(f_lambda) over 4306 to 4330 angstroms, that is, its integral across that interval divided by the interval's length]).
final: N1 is -1.6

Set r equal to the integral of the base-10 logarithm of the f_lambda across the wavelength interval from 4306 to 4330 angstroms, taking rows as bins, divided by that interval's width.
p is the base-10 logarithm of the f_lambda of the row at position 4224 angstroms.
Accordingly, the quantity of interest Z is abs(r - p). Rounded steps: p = 0.94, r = 1.02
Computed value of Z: 0.09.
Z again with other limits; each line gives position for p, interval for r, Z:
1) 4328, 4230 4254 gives 0.01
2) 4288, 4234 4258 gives 0.00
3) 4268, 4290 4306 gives 0.08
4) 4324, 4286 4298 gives 0.06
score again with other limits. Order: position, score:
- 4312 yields 10.3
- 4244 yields 14.1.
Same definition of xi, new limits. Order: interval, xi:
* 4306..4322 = 0.9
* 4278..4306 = 0.6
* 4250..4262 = 0.2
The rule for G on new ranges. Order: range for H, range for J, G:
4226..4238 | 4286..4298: 0.091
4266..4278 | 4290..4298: 0.086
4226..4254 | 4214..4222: 0.074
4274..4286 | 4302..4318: 0.116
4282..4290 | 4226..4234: 0.112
